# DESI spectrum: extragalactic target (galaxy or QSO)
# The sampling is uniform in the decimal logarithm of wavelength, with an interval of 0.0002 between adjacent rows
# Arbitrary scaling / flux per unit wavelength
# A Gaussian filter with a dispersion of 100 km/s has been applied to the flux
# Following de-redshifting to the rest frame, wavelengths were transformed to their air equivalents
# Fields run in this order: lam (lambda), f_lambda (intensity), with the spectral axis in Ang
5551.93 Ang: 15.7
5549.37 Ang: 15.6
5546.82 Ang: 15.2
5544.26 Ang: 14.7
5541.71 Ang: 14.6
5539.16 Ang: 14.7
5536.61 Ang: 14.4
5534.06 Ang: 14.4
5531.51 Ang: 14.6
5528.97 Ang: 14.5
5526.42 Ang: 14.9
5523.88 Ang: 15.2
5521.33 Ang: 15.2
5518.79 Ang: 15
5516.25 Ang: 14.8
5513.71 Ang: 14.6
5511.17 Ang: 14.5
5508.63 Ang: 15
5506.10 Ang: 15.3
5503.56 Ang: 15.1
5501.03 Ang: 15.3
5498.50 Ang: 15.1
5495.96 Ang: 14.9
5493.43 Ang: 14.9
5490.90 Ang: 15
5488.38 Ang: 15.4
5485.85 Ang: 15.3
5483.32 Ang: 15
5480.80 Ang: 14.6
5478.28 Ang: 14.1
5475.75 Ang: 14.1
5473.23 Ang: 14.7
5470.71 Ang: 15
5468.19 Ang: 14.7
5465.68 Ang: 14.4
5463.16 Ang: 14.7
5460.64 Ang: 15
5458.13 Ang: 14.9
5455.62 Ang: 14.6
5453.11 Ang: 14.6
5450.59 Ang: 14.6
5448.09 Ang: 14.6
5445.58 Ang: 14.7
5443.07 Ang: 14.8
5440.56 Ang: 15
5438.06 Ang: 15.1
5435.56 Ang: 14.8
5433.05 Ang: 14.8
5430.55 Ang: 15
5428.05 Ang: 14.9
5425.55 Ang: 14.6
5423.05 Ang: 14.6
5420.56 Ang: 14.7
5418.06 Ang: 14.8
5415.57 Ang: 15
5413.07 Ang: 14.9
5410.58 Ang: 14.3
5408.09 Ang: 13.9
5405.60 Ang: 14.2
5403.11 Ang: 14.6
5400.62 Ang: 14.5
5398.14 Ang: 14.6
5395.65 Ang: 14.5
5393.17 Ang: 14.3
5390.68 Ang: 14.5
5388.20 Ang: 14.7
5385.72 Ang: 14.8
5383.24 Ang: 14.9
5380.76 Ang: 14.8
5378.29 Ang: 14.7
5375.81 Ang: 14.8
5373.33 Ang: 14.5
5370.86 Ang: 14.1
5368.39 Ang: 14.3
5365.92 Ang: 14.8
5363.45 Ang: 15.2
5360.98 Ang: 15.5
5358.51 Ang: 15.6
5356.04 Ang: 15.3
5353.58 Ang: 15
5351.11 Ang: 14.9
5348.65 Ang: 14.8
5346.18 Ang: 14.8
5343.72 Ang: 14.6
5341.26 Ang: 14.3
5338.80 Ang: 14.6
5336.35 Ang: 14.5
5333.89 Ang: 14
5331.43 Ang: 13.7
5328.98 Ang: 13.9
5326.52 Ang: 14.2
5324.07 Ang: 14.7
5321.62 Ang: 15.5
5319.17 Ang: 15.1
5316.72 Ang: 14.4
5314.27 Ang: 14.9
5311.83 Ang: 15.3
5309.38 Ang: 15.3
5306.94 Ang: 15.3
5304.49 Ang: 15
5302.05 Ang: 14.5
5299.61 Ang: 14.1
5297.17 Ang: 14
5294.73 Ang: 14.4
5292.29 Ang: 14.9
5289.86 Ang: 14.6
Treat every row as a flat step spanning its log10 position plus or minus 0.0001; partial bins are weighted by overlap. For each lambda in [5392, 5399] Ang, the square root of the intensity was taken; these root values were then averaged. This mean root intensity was 3.80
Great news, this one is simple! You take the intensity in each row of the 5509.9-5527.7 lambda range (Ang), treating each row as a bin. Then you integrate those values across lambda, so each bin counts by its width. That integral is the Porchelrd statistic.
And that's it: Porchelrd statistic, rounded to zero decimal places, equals 265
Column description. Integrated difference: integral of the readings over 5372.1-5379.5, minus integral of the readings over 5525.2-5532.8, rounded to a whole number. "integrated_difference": -3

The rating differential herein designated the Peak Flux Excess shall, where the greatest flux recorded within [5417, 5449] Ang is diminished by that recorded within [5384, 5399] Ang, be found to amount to 0.30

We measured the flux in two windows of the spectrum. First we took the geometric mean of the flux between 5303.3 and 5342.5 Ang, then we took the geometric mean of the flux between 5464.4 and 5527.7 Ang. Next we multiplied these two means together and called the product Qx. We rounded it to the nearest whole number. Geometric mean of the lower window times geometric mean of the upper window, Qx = 218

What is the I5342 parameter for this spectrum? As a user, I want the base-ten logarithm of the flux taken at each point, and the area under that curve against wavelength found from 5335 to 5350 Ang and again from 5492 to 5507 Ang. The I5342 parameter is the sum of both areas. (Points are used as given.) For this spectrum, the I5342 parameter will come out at 35.1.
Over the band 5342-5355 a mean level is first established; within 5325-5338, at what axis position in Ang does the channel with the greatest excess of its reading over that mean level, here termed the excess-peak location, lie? 5336.35 Ang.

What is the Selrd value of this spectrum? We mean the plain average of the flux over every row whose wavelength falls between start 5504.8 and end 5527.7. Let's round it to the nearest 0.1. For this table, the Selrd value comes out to 14.9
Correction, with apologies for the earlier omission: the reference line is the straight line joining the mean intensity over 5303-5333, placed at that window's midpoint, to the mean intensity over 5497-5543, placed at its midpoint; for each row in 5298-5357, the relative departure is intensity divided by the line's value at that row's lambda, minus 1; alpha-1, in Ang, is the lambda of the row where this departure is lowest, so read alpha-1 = 5331.43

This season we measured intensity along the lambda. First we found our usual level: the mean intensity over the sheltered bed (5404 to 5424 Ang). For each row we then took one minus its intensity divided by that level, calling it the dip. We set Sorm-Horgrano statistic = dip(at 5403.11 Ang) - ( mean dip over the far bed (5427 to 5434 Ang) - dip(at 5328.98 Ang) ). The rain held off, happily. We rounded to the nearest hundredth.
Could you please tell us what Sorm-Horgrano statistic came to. 0.07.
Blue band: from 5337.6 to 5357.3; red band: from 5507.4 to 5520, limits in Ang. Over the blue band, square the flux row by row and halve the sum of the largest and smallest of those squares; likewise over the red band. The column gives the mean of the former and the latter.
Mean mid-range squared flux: 218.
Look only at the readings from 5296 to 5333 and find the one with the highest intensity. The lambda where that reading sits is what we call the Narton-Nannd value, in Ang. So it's 5321.62 Ang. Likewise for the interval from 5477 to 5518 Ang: 5488.38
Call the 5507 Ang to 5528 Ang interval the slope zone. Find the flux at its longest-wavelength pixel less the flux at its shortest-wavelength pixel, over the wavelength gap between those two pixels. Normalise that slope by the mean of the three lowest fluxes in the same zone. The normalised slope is -0.0004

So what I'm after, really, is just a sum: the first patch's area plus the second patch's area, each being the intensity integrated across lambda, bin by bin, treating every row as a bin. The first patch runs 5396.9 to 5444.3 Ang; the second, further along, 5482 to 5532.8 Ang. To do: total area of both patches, 1457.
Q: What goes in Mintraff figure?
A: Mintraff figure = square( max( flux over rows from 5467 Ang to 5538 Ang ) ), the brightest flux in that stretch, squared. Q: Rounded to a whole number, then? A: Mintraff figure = 237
